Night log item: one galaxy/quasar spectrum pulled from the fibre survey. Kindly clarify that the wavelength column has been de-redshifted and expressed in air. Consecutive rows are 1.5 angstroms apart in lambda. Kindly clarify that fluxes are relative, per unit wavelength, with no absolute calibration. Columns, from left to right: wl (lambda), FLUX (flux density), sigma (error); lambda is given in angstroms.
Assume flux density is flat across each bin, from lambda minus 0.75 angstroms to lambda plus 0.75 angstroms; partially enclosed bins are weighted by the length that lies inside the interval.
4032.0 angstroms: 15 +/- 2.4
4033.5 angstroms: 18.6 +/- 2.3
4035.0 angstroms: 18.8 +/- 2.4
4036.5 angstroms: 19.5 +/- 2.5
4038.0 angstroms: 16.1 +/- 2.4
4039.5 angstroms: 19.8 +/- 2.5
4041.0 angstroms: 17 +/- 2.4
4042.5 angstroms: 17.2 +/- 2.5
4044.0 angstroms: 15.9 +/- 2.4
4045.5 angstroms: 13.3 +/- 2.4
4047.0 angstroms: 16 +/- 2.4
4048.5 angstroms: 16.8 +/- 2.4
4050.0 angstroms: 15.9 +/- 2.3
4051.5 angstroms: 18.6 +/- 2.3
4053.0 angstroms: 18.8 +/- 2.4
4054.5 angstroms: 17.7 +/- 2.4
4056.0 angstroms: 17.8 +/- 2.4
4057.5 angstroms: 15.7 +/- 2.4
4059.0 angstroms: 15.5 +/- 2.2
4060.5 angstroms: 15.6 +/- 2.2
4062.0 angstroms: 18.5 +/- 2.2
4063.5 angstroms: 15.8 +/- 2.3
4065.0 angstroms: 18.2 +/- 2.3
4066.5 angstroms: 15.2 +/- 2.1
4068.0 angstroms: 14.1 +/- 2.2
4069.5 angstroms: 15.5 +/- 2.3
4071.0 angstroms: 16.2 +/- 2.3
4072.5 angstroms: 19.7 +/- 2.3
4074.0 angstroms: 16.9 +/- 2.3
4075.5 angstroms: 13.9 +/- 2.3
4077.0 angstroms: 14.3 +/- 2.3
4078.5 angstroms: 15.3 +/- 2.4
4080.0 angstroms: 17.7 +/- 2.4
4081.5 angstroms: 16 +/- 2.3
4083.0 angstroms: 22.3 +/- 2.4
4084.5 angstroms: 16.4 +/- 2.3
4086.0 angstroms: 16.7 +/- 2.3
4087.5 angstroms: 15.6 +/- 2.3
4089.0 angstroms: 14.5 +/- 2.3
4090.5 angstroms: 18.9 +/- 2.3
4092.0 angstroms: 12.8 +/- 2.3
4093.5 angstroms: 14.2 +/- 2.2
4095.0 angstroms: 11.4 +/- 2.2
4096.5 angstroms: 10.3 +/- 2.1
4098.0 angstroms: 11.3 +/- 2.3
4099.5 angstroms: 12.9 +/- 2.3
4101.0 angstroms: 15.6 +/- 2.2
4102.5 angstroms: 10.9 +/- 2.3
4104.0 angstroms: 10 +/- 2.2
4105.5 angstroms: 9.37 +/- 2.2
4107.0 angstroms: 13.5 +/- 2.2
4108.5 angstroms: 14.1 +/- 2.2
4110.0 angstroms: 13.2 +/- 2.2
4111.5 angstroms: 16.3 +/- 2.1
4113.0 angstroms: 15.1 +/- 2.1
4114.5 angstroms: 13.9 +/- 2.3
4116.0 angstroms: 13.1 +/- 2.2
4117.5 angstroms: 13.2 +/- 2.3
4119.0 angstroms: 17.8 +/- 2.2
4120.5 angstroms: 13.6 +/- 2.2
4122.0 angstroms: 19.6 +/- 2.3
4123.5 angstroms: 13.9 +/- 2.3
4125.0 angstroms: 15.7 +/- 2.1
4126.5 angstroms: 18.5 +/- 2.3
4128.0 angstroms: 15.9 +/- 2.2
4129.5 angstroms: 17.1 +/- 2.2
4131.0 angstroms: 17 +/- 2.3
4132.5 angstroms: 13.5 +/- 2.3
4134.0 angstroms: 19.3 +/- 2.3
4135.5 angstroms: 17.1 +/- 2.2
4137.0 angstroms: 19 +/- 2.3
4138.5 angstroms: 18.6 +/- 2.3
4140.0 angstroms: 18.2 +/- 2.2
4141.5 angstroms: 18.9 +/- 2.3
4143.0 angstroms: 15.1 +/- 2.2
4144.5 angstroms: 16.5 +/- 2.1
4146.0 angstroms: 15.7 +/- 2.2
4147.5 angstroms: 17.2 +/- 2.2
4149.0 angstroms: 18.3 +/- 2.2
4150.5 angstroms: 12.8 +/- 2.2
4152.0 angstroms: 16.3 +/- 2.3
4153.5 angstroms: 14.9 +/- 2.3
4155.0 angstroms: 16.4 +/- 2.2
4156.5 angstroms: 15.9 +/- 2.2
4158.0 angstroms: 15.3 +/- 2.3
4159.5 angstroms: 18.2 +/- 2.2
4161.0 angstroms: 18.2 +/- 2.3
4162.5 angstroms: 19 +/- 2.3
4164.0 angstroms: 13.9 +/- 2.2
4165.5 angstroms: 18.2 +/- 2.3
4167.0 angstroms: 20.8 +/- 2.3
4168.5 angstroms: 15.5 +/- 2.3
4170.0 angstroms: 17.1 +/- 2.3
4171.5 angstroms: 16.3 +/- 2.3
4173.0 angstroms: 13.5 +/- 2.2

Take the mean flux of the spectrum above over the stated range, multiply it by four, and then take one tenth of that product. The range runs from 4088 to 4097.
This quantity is 5.5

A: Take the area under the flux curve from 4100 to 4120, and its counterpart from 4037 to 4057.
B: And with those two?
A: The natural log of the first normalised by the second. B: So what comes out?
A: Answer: -0.23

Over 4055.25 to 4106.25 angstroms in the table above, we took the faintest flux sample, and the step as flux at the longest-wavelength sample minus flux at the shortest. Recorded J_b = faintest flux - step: 18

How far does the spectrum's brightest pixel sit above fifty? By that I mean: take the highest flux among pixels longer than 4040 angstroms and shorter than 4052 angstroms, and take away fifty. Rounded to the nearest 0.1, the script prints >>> -31.4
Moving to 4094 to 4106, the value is -34.4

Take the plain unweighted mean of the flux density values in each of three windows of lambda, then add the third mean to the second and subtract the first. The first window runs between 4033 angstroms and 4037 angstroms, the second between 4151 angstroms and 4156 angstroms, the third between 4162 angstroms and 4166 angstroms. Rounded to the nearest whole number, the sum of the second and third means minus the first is 14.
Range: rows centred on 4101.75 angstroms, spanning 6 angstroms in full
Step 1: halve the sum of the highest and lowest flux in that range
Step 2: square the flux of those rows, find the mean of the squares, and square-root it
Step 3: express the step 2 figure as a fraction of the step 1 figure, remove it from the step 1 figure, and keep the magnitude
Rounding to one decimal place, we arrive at 11.8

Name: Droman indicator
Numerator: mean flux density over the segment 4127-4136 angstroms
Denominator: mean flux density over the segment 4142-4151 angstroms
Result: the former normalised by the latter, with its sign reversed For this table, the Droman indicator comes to -1.04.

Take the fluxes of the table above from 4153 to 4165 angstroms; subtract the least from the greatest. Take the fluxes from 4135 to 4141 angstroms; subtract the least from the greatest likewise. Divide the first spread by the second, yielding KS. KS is 2.68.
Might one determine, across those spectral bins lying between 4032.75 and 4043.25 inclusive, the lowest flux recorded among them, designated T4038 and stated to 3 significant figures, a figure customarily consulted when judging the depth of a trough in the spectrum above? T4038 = 16.1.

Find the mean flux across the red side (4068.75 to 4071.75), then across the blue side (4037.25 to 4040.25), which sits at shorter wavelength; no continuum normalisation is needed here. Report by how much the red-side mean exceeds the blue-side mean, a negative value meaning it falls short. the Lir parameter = -2.1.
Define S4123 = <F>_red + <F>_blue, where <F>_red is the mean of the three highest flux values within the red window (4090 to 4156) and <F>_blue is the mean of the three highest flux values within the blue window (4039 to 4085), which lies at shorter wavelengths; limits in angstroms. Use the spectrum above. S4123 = 39.9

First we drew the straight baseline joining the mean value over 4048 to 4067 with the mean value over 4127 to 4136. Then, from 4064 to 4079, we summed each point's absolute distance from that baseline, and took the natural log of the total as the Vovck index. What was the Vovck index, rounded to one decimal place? 2.9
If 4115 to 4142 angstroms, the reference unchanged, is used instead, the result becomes 3.6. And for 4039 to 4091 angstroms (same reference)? 4.0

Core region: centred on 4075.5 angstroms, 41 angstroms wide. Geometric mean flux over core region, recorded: 16.0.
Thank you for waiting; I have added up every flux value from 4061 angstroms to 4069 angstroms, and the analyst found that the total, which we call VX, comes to 82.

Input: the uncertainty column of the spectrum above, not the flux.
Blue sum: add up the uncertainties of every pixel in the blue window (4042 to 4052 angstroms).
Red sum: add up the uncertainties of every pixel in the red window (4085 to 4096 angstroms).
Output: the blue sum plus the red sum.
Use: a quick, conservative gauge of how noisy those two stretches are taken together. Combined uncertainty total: 32.6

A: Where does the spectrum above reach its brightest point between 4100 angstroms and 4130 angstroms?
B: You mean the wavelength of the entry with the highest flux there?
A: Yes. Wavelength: 4122.0 angstroms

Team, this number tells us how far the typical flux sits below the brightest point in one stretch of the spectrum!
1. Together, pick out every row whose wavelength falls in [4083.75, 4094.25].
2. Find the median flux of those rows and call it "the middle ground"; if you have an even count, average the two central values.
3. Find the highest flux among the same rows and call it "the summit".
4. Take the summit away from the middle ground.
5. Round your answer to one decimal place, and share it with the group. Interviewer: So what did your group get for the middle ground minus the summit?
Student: -3.3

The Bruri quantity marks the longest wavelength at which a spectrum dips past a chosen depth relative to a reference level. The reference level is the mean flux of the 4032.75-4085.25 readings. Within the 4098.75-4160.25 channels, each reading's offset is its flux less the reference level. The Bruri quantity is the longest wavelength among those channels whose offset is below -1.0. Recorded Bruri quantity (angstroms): 4158.0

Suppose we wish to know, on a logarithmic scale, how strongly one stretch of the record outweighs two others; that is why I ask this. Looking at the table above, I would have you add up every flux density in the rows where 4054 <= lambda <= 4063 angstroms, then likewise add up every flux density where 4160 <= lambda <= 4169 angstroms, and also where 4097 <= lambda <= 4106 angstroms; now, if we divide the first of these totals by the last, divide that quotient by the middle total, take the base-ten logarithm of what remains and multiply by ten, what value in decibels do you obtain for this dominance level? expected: -18.7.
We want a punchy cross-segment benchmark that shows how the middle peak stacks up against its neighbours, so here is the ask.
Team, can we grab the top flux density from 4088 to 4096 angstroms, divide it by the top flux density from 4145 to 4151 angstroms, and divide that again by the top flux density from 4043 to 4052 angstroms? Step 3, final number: 0.056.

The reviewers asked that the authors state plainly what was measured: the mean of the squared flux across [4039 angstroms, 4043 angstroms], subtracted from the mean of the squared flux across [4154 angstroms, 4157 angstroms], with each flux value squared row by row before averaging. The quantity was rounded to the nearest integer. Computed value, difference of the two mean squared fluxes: -65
